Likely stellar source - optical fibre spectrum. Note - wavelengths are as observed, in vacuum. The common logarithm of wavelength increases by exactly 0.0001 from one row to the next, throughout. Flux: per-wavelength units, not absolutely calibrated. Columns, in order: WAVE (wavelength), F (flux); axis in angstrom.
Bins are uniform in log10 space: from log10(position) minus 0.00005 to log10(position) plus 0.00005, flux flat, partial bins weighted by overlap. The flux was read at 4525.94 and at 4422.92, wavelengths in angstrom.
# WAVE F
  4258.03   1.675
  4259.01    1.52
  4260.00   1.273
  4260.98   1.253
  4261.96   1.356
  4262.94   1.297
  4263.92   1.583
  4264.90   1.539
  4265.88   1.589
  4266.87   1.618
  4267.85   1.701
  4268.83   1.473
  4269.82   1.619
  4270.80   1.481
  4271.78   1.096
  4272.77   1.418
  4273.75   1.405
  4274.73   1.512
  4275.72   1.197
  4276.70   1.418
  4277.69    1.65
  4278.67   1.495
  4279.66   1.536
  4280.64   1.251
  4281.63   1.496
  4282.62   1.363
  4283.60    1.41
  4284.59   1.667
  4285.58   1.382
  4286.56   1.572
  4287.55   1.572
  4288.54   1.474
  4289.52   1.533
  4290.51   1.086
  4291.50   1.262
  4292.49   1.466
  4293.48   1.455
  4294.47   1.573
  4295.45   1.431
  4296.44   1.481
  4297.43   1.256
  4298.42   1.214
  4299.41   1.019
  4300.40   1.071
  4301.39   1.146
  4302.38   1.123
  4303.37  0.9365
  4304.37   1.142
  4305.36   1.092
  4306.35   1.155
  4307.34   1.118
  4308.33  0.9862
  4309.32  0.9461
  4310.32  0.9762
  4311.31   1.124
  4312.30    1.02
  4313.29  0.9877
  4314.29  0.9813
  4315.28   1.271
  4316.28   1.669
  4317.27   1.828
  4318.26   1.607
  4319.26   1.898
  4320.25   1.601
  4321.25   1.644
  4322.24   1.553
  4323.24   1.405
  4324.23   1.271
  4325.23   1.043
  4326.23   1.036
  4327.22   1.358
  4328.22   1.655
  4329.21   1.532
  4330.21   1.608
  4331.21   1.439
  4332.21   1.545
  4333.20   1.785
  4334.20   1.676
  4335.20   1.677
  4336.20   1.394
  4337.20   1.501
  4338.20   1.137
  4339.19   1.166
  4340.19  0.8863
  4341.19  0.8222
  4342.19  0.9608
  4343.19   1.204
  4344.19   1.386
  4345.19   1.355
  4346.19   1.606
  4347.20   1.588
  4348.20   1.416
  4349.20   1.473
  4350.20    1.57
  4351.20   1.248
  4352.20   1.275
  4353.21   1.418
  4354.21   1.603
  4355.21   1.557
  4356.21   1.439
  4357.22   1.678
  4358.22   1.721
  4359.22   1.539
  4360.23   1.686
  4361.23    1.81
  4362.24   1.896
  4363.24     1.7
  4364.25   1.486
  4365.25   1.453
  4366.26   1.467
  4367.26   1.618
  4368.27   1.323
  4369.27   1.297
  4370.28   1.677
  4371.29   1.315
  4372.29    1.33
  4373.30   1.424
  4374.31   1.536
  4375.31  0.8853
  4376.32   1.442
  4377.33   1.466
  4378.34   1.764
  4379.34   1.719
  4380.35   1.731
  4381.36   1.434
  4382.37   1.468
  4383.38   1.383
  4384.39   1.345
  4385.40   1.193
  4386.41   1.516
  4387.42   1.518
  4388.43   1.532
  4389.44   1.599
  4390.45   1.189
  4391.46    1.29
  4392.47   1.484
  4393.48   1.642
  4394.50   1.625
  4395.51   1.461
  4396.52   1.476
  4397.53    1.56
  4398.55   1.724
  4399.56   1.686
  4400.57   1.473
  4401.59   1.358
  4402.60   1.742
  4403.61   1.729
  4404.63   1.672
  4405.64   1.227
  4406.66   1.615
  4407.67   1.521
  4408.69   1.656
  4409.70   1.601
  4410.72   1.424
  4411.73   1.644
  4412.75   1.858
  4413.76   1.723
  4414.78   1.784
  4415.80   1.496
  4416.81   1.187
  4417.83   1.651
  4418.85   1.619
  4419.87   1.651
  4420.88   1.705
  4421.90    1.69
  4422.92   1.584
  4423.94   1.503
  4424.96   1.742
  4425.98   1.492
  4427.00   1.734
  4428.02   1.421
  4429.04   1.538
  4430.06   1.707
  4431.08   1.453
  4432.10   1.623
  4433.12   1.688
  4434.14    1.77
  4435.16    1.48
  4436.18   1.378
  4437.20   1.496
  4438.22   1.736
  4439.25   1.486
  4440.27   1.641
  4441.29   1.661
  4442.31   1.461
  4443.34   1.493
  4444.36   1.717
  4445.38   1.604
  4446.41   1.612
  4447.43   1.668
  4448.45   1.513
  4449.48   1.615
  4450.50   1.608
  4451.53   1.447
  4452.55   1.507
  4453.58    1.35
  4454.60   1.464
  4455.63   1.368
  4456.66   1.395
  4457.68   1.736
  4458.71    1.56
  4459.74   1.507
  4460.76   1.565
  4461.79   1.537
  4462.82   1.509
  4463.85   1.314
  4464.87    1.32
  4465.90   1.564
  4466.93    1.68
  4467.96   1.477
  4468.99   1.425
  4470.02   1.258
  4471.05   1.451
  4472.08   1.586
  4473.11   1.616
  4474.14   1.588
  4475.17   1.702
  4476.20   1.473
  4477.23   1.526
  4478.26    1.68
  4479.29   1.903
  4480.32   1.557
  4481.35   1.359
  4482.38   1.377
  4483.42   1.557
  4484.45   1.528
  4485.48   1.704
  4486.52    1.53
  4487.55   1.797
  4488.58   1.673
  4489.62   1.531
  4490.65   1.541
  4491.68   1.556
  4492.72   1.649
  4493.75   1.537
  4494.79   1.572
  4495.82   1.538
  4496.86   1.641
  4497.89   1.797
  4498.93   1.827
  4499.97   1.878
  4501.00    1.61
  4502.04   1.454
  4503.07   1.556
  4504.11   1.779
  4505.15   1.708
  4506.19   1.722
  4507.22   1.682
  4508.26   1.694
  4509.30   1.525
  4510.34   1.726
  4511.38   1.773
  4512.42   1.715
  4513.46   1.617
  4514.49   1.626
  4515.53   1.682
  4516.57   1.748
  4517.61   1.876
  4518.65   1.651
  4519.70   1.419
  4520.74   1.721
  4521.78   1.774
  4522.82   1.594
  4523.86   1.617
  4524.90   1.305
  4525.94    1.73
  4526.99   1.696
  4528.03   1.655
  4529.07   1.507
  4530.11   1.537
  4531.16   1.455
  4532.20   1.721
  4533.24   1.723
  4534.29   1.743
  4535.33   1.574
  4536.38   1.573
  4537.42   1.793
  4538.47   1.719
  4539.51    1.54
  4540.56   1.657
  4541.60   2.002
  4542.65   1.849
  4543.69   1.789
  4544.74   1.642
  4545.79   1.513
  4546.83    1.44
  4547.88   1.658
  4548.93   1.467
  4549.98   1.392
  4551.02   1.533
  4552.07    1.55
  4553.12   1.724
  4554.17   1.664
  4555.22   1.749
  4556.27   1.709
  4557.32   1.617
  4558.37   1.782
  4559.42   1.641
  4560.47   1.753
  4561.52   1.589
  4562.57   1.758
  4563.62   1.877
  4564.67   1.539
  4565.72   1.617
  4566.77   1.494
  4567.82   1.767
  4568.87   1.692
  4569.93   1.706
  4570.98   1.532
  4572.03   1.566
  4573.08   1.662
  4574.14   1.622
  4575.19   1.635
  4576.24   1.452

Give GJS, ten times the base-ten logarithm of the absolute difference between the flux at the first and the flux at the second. -8.4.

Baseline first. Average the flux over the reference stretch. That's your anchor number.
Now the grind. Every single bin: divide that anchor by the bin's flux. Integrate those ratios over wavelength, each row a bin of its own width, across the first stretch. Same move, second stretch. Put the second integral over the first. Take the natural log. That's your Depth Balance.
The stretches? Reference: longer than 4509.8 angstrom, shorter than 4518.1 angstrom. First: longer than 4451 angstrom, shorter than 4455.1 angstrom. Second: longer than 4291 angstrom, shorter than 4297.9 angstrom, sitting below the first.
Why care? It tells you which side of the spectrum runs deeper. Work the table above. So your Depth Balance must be 0.54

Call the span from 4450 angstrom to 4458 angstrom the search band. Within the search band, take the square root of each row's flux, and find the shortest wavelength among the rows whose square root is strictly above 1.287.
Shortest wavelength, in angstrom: 4457.68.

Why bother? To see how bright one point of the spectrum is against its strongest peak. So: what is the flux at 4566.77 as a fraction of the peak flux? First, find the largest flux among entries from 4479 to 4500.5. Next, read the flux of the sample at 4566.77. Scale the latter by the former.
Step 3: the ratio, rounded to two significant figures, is 0.79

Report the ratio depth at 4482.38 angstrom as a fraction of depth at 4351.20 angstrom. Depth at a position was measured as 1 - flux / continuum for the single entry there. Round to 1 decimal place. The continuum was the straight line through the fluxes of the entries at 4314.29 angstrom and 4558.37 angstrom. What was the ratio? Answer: -0.8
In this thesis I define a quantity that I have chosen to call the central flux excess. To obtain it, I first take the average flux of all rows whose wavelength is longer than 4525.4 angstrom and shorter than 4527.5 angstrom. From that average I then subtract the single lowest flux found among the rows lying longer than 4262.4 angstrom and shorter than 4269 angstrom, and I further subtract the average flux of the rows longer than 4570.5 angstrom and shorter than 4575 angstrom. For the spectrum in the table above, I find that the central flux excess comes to -1.2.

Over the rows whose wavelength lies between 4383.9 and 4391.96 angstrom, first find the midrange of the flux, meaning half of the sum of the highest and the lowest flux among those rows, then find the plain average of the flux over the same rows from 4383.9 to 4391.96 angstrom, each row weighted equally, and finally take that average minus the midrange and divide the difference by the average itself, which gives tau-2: 0.003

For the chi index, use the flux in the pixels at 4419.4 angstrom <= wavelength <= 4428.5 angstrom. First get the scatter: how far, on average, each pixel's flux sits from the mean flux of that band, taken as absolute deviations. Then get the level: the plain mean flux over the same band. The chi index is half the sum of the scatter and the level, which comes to 0.857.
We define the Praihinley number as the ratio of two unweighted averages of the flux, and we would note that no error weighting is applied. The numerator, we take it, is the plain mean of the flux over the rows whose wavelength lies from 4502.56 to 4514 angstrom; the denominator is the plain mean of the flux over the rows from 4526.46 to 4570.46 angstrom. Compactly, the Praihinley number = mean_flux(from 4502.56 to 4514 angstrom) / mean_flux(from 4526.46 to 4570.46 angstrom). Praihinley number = 1.02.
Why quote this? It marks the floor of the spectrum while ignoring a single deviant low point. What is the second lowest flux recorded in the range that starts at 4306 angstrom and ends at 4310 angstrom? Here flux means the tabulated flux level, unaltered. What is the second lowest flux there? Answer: 0.9862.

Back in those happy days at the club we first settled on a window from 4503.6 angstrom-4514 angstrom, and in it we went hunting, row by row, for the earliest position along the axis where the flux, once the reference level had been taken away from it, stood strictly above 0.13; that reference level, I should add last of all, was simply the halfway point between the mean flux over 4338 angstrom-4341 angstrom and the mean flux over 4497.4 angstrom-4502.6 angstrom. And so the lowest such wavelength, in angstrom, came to 4504.11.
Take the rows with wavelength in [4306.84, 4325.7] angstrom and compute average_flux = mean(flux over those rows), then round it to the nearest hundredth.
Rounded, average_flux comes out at 1.31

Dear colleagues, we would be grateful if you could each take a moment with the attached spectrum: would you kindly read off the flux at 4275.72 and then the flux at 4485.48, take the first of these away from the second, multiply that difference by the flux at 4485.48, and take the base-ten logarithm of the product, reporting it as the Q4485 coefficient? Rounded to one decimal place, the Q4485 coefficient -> -0.1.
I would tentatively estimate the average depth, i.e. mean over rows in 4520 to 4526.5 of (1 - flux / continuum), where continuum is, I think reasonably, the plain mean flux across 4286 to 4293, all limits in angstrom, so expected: -0.14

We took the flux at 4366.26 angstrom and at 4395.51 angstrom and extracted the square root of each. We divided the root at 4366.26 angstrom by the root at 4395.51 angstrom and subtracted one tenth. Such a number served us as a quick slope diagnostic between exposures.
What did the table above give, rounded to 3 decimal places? 0.902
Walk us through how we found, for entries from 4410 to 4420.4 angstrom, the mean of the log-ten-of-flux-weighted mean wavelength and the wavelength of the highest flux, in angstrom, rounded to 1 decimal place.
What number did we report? 4414.0 angstrom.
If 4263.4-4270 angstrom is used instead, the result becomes 4267.4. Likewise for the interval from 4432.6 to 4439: 4434.9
